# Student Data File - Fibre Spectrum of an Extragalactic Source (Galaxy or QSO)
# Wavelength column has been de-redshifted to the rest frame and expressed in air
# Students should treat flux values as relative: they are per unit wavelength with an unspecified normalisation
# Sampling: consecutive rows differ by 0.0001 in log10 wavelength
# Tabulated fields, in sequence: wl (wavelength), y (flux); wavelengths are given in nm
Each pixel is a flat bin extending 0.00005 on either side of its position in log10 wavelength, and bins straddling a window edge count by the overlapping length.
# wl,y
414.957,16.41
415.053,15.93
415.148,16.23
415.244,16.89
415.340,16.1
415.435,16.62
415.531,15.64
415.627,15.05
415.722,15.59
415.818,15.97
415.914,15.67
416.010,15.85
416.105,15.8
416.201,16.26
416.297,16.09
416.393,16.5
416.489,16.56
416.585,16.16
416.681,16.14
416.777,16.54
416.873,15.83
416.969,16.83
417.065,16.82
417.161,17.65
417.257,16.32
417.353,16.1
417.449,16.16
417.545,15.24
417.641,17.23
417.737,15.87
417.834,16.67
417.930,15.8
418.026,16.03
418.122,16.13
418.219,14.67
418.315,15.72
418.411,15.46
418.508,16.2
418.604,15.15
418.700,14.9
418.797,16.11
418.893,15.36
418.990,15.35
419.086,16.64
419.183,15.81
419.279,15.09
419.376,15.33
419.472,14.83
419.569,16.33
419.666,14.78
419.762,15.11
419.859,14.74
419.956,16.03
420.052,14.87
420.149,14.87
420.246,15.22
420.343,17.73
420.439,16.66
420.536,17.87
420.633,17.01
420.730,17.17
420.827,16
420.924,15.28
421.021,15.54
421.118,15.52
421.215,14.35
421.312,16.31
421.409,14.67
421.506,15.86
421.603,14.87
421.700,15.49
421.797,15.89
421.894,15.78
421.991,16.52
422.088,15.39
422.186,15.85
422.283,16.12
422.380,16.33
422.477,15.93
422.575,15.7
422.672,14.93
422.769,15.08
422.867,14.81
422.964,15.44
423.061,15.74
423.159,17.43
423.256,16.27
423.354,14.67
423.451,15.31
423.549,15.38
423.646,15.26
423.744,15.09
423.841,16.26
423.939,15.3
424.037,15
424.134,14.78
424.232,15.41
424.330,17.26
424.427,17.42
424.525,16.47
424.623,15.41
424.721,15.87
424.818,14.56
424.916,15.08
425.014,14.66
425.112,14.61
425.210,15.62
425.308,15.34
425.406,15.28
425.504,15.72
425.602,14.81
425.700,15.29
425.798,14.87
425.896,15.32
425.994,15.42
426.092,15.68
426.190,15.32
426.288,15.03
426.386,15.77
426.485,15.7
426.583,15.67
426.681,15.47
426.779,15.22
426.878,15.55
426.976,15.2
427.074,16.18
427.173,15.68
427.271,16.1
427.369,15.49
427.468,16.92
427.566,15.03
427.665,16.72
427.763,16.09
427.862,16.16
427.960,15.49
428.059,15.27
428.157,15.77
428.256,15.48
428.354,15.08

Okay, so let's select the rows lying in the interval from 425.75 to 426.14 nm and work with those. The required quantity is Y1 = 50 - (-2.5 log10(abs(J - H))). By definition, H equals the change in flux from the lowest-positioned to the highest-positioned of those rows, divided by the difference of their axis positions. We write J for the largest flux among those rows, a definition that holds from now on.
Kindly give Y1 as 52.8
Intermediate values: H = 3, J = 15.68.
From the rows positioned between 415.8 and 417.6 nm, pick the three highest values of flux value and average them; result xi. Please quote 17.1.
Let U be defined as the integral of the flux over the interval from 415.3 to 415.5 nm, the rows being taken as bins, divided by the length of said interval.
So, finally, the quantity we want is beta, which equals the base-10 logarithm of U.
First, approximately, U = 16.3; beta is 1.21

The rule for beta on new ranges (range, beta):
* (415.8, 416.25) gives 1.20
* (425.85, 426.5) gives 1.19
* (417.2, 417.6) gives 1.21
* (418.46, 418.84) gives 1.19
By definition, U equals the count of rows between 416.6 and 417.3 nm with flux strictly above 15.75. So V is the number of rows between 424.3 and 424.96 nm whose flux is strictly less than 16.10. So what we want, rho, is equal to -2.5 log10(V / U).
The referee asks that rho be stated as 0.6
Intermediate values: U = 7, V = 4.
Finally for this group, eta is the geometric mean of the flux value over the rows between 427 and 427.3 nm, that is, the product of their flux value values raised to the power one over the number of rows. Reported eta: 16.0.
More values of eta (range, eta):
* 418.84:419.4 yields 15.6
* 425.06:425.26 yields 15.1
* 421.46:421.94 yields 15.6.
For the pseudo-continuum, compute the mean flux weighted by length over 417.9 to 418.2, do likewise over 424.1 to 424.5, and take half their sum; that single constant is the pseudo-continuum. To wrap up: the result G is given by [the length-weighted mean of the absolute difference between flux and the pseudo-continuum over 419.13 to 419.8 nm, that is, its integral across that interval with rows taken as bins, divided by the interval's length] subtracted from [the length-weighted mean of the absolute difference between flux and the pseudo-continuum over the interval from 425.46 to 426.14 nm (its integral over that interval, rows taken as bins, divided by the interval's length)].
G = -0.04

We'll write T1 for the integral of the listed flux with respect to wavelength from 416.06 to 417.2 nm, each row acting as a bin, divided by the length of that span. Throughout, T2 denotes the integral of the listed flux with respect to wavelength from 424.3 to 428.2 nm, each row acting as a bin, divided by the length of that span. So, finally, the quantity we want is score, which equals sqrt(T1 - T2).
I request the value 0.90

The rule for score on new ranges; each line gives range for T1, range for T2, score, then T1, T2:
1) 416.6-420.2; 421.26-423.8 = 0.42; 15.8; 15.6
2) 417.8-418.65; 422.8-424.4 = 0.38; 15.8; 15.6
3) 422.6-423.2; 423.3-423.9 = 0.48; 15.6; 15.3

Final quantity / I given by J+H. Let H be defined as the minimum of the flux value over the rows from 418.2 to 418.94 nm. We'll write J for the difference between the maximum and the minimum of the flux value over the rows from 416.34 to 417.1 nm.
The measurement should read 15.7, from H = 14.67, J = 1.0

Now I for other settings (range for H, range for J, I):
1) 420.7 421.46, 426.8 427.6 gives 16.2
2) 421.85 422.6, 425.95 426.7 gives 16.1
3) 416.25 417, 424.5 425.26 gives 17.7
